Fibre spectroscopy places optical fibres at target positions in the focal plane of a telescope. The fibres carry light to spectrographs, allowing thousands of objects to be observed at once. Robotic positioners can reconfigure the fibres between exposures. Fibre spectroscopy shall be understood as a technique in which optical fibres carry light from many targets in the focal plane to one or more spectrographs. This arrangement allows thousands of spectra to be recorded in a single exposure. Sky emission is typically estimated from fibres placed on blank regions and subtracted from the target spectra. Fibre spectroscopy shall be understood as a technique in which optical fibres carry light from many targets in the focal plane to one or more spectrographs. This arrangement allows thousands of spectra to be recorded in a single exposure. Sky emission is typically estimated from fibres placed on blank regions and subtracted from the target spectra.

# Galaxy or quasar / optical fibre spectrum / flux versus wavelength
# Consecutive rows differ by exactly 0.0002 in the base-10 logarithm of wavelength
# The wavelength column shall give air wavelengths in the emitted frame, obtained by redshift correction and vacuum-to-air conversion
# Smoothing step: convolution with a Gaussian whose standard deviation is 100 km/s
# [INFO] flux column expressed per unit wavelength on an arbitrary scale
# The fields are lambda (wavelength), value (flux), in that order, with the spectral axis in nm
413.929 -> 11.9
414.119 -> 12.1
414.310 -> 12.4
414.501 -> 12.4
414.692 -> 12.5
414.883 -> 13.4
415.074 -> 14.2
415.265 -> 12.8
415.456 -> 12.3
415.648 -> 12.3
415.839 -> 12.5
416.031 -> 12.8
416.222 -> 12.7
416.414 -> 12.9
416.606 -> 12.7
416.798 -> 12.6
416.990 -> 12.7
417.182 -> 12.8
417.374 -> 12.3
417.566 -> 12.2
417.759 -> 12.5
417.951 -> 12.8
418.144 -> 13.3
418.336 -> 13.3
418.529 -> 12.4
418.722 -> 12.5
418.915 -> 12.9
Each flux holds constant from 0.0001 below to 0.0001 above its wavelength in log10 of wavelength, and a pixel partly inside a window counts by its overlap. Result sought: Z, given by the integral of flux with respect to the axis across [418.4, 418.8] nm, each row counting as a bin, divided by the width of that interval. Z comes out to 12.5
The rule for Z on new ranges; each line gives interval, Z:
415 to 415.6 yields 13.0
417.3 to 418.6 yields 12.7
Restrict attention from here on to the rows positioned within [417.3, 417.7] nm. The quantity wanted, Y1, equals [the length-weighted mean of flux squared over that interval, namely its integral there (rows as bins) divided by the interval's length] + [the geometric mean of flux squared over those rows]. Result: 300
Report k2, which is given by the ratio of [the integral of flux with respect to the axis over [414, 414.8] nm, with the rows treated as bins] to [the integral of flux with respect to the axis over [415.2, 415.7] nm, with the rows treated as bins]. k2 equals 1.59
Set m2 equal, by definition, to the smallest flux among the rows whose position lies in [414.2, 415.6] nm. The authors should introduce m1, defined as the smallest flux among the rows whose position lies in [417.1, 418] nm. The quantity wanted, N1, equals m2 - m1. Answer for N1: 0.1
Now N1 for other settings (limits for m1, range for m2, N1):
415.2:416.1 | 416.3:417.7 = -0.1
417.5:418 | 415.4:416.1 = 0.1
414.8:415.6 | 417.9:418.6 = 0.1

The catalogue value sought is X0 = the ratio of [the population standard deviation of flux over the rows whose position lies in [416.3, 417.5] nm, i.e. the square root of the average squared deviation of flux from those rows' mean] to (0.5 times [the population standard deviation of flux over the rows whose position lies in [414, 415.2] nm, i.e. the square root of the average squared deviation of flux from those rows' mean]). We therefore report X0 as 0.5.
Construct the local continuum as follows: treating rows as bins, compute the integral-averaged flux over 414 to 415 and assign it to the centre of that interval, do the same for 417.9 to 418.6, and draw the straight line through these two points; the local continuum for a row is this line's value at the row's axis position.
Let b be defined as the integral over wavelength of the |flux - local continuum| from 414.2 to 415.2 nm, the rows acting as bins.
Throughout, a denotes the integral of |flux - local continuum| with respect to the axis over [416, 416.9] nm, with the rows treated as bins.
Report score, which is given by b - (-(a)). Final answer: 0.65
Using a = 0.11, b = 0.54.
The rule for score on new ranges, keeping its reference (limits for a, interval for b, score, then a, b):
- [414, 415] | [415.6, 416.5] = 0.51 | 0.37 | 0.14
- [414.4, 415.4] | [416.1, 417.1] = 0.67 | 0.54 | 0.13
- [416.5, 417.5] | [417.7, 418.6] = 0.56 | 0.24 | 0.32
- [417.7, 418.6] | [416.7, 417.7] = 0.67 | 0.32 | 0.35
